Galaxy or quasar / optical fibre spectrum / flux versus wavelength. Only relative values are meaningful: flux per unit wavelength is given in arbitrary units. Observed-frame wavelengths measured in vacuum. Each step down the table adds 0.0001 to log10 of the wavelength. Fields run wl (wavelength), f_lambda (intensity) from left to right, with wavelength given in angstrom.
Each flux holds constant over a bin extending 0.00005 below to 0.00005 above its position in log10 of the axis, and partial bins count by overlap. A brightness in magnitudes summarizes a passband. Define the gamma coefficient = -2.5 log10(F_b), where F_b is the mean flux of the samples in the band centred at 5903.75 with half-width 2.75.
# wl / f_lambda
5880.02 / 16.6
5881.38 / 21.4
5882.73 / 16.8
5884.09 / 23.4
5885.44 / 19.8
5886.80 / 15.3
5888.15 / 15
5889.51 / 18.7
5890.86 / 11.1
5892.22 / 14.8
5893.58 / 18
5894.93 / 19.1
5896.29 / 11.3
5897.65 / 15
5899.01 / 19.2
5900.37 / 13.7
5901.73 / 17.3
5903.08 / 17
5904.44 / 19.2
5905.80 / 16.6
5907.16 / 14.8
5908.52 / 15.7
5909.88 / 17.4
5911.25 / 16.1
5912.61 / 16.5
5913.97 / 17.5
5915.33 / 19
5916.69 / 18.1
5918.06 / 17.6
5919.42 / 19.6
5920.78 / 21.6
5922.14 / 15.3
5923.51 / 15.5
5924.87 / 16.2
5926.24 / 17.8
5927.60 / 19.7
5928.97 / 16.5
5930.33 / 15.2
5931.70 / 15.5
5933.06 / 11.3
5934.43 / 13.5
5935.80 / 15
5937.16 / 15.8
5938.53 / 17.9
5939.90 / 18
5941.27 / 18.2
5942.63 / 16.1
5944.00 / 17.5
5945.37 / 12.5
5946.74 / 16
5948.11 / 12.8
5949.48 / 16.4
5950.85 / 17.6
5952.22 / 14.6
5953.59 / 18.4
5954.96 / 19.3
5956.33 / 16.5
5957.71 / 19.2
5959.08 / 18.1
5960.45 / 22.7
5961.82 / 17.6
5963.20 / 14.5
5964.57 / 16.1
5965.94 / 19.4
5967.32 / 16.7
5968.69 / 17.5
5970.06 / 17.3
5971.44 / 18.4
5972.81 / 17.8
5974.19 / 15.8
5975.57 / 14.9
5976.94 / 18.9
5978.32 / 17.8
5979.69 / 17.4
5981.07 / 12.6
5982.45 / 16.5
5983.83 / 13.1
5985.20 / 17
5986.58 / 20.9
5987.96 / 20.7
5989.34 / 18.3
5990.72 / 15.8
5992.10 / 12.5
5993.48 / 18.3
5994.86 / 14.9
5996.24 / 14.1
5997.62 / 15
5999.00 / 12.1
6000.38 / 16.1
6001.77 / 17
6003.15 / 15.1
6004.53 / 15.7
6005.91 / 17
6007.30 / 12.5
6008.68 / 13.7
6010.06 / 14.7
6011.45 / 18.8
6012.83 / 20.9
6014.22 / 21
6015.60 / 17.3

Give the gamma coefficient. -3.11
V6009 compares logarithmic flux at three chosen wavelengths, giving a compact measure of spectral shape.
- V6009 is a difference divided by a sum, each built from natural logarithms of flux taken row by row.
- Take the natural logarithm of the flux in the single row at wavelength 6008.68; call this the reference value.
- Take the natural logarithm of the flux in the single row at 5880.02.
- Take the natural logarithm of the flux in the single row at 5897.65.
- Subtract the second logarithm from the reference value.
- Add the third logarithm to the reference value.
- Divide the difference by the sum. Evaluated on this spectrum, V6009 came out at -0.04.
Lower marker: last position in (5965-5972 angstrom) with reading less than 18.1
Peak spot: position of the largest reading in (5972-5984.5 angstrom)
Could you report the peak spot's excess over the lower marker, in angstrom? 6.9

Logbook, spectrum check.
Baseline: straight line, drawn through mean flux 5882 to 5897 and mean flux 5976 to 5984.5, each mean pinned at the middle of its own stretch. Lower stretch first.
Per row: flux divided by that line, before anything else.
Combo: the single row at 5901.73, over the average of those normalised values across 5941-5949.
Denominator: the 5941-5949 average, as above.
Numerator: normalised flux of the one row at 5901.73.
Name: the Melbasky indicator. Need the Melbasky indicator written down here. 1.10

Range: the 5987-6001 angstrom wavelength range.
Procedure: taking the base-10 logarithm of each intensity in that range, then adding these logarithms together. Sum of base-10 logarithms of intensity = 11.9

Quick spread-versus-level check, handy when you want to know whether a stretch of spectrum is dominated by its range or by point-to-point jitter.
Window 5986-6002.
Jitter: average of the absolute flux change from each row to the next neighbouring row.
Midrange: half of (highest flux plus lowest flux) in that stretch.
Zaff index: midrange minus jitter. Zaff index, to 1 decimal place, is 14.0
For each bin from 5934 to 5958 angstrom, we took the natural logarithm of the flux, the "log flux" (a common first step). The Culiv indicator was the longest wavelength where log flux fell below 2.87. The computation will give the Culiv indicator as 5956.33 angstrom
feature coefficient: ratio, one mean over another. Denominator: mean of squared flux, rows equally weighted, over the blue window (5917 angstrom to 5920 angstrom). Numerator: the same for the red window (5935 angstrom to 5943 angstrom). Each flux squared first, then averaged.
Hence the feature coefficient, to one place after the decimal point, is 0.8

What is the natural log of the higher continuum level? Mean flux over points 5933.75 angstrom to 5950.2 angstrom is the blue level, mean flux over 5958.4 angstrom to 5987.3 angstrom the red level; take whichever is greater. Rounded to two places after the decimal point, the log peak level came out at 2.84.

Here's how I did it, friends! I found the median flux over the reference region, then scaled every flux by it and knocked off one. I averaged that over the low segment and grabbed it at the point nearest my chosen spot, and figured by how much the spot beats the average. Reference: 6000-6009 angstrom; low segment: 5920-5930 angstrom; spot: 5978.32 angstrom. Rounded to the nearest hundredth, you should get 0.02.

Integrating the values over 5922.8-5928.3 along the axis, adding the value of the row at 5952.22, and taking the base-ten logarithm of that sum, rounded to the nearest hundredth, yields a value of 2.04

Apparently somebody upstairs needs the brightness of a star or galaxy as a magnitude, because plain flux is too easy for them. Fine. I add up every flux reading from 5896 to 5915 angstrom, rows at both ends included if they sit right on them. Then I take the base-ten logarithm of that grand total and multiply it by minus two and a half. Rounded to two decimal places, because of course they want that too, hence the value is -5.89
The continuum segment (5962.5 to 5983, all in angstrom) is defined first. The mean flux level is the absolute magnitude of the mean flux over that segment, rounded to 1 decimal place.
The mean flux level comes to 16.8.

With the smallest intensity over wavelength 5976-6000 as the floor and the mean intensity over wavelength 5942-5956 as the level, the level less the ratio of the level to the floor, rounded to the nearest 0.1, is 14.8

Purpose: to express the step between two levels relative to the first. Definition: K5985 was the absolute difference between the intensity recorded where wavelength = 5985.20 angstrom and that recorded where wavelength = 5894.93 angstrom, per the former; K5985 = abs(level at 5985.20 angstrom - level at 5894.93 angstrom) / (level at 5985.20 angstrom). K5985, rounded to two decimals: 0.12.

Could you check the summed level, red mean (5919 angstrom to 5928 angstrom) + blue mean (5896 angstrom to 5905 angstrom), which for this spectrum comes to 34.1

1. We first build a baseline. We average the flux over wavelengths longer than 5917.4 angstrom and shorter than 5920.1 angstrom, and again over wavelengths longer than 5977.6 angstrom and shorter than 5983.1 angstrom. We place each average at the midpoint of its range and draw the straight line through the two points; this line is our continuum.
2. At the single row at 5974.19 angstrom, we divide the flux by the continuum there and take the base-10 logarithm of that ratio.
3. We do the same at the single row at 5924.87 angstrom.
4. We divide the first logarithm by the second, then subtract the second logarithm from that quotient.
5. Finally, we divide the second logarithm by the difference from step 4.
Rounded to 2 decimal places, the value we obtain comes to -0.17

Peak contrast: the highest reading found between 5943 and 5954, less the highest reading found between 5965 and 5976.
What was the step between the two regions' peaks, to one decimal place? -1.0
